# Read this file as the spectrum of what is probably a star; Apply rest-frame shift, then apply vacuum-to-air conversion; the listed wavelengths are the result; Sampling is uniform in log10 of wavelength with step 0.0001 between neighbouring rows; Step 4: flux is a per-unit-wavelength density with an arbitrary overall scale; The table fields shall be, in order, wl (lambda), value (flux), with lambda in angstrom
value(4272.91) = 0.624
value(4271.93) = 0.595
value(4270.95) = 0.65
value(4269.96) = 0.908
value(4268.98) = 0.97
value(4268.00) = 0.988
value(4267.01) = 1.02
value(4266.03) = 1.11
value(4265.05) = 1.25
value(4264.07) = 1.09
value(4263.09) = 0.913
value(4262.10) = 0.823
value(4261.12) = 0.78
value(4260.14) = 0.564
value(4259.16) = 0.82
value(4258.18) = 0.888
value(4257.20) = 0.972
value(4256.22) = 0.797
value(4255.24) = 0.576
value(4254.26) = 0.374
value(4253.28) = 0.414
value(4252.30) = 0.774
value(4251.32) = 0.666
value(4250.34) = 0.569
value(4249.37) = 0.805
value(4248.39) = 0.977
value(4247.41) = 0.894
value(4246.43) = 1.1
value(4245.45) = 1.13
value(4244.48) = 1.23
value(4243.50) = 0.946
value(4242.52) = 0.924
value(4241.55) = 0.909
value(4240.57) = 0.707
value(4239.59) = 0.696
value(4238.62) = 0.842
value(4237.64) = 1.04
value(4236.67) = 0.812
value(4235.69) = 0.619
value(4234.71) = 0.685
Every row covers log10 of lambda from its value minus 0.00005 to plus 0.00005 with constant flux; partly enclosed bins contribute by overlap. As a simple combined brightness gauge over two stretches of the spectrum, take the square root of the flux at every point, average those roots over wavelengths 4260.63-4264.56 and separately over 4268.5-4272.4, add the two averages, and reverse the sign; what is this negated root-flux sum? -1.83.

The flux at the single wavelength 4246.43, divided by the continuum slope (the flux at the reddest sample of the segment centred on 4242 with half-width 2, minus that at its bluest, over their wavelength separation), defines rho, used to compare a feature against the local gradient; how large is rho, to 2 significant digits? 13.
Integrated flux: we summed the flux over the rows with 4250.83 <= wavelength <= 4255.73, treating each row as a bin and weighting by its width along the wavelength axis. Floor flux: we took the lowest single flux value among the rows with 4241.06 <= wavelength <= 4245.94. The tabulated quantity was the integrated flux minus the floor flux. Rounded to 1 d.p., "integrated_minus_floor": 1.8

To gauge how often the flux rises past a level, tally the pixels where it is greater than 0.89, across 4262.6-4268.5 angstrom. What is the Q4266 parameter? 6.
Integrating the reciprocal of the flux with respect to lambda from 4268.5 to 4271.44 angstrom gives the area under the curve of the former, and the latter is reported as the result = 3.6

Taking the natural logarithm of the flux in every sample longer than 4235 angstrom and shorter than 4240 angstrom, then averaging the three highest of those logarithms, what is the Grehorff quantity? -0.11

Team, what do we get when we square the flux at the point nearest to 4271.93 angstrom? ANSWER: 0.35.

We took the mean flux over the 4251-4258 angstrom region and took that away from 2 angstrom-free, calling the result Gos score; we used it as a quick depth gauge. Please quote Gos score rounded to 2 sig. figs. 1.3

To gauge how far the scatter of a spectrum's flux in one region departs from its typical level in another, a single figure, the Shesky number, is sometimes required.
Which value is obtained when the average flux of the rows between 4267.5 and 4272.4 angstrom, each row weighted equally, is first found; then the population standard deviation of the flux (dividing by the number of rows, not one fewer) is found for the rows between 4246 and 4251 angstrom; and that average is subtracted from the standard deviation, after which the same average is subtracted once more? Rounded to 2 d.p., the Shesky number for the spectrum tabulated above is -1.47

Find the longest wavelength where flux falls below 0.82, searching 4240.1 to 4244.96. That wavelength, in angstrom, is 4240.57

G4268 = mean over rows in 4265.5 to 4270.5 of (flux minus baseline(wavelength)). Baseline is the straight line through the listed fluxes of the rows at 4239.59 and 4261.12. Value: 0.19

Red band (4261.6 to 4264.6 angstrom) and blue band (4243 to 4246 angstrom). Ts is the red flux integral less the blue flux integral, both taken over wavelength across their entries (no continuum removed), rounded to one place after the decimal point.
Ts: -0.5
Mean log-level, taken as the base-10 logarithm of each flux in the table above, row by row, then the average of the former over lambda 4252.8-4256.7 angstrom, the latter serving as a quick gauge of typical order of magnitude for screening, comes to -0.29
